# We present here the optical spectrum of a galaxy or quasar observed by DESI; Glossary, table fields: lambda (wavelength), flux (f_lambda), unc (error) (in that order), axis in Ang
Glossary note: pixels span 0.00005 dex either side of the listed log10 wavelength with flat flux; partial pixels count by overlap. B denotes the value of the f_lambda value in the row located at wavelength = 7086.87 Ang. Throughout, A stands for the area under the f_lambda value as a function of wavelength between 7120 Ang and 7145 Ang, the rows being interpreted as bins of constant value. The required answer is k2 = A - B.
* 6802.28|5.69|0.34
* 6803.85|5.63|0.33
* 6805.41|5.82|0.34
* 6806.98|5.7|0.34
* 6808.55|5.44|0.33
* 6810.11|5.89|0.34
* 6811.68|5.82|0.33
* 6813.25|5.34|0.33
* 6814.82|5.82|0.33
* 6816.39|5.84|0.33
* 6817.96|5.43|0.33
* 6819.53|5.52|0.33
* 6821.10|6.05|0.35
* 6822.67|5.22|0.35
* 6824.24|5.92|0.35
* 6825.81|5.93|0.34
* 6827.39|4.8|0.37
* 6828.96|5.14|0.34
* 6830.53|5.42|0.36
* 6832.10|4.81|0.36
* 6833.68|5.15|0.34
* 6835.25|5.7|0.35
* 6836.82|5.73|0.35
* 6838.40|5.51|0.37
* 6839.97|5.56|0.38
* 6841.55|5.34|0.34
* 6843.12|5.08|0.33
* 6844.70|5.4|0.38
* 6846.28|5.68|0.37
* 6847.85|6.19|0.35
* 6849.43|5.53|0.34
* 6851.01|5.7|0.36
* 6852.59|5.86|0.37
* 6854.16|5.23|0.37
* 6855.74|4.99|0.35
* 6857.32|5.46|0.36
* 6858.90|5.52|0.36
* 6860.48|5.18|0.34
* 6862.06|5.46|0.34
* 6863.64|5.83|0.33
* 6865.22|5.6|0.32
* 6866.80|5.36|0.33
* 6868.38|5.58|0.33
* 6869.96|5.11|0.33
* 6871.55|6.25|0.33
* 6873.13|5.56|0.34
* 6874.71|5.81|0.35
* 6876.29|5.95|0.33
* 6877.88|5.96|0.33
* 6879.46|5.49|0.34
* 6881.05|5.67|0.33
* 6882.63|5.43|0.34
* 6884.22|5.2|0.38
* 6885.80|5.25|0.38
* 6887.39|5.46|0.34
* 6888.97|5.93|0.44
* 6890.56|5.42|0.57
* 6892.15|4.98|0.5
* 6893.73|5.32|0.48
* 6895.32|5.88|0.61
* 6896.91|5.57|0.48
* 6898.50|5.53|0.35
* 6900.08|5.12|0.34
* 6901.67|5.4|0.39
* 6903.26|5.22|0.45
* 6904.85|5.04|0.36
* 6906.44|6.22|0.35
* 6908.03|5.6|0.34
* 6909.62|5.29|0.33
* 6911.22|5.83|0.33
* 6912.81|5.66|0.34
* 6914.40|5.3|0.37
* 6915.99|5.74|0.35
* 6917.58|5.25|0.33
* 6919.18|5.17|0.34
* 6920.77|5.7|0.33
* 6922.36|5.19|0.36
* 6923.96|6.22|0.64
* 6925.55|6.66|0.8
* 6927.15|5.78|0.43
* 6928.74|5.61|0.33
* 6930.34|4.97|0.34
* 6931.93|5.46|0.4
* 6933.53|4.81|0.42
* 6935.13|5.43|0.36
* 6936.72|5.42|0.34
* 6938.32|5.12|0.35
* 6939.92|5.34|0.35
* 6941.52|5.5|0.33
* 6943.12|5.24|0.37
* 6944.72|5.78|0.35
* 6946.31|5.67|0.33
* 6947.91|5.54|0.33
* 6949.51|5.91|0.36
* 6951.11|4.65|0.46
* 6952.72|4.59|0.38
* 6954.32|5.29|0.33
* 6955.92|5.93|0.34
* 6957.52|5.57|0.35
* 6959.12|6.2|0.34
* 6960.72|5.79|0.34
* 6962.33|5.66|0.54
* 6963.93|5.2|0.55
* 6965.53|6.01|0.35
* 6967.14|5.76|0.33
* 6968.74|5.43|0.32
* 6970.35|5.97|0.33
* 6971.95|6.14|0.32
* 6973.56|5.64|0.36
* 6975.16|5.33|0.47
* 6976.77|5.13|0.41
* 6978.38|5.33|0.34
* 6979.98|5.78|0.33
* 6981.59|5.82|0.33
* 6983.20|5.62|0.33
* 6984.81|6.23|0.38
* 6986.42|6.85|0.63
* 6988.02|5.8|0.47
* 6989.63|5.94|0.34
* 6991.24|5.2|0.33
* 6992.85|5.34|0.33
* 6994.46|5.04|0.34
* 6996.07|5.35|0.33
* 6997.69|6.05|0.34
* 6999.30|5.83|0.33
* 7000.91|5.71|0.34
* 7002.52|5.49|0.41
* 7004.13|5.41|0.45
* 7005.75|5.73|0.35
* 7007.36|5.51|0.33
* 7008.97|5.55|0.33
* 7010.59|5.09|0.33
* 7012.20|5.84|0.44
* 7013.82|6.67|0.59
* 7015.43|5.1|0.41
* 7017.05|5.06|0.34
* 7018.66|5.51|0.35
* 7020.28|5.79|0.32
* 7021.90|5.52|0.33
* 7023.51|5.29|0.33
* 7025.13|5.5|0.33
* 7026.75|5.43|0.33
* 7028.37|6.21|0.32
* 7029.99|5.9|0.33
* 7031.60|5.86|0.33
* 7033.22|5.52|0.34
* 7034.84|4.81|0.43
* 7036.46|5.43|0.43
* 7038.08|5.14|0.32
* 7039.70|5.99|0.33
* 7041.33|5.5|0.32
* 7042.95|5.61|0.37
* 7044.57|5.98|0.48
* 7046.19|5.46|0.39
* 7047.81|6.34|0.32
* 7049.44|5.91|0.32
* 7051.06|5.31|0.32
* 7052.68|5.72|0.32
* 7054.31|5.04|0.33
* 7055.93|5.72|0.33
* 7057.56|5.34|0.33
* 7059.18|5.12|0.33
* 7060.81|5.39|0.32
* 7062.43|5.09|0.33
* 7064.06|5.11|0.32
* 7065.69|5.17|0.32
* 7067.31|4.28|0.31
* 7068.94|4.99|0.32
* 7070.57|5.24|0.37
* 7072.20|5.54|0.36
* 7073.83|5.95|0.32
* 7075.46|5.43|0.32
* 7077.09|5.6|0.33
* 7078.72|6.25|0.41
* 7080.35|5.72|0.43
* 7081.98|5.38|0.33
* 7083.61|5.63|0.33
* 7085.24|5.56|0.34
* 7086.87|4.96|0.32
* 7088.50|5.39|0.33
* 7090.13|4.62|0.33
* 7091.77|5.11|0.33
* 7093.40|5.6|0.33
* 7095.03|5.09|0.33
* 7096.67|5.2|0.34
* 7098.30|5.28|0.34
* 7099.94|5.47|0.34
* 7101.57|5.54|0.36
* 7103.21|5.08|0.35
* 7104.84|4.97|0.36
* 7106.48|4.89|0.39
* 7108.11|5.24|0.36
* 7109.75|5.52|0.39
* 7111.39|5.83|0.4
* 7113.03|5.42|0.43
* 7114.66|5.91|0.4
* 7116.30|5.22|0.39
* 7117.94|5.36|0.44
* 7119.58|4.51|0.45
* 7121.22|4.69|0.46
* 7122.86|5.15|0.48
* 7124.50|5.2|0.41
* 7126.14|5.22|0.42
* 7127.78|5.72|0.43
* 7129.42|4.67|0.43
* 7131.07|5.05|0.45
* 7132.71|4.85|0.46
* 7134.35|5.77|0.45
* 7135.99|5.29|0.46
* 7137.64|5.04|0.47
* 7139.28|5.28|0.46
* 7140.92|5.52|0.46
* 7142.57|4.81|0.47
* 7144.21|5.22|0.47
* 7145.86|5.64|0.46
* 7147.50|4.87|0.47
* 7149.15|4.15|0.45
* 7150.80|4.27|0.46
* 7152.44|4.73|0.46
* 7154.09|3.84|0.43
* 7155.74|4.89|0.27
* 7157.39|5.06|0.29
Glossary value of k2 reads 123.9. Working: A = 129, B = 4.96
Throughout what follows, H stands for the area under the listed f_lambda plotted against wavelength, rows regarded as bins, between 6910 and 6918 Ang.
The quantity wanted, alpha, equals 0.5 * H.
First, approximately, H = 44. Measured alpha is 22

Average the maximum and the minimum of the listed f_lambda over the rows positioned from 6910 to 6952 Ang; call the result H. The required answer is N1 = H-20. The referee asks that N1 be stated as -14.3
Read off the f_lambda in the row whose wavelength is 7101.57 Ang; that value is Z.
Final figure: 5.54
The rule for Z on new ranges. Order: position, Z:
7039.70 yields 5.99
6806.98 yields 5.7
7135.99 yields 5.29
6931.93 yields 5.46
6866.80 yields 5.36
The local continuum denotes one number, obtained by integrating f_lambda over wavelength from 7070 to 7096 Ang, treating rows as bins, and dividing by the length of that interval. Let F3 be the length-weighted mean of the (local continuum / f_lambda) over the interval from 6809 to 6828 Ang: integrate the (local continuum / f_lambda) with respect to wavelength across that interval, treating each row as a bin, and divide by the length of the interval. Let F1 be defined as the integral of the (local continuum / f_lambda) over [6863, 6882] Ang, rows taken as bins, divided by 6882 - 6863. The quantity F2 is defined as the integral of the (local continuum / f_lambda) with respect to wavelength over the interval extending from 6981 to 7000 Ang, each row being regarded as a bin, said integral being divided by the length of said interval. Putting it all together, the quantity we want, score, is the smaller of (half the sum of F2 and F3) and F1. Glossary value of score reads 0.961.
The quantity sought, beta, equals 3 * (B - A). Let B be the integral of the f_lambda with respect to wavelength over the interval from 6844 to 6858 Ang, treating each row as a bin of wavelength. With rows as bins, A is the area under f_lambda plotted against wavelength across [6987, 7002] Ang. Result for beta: -19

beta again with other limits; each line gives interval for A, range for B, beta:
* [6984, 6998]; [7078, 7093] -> 2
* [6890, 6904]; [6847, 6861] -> 6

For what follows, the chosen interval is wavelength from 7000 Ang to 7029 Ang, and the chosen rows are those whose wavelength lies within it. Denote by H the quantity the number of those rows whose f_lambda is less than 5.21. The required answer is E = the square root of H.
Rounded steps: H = 3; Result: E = 1.7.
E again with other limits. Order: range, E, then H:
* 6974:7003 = 1.7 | 3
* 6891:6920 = 2.0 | 4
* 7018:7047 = 1.4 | 2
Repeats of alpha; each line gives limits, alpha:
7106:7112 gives 16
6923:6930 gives 21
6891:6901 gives 27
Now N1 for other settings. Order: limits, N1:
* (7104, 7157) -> -15.1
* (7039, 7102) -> -14.7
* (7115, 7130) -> -14.9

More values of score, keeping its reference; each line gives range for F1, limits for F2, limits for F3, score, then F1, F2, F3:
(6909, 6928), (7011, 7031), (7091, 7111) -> 0.968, 0.97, 0.97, 1.04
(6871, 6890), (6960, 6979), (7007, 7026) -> 0.965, 0.97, 0.97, 0.99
